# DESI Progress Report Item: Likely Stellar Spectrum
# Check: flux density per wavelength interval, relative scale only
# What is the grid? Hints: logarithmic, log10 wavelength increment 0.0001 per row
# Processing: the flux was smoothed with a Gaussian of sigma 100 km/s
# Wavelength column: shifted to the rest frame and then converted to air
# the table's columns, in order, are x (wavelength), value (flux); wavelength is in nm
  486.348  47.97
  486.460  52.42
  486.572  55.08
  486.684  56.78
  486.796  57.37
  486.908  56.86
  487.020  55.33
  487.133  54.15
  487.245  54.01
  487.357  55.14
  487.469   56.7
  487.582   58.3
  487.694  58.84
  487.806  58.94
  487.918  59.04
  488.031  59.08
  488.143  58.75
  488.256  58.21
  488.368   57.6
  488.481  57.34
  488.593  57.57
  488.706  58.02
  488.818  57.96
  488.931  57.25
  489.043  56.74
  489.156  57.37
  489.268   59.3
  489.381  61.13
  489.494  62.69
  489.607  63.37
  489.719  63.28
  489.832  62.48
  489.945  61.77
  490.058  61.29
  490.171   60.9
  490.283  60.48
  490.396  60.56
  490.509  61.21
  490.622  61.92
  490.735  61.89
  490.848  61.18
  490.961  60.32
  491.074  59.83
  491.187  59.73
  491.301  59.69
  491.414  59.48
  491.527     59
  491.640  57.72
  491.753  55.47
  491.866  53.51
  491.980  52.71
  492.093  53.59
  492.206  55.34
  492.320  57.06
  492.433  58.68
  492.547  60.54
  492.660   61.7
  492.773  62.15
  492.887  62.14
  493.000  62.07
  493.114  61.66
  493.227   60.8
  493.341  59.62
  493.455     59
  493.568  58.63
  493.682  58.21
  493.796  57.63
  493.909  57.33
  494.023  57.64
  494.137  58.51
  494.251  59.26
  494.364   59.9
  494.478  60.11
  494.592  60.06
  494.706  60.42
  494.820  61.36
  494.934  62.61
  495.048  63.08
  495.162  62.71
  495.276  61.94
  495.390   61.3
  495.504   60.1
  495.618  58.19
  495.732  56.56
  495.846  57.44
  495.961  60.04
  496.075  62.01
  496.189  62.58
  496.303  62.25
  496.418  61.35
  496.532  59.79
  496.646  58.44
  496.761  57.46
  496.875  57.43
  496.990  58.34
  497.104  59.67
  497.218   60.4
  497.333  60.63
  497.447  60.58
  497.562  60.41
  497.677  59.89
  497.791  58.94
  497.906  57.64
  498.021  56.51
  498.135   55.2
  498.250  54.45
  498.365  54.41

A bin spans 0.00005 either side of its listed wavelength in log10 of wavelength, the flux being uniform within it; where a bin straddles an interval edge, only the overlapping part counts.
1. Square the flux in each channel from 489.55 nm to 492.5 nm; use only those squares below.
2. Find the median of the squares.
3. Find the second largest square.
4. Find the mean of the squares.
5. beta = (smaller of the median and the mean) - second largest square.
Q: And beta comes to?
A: -476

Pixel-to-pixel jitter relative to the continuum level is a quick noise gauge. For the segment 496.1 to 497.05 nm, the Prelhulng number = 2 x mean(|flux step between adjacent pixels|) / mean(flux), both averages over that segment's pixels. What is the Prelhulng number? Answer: 0.029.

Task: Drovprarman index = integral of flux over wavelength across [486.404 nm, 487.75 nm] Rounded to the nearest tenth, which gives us 75.3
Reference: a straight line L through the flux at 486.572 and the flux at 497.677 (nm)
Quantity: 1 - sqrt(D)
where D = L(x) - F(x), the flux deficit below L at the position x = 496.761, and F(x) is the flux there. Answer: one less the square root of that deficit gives -0.43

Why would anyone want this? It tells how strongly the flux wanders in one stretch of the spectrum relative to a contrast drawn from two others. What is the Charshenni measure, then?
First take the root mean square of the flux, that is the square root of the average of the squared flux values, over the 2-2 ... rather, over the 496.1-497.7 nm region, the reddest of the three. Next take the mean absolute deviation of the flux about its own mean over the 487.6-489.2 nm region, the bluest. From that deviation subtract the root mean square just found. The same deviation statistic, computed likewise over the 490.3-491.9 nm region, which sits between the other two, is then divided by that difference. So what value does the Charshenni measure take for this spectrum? -0.029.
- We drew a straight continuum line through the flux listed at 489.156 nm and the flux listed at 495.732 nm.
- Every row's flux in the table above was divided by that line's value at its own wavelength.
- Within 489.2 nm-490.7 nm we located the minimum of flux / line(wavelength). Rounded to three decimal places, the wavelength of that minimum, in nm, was 489.268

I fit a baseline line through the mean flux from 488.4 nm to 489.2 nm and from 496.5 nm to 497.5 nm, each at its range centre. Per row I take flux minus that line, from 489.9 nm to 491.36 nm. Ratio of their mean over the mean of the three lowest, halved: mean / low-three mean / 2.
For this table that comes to 0.8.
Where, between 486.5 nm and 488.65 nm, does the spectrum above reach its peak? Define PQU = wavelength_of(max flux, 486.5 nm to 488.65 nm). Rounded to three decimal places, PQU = 488.031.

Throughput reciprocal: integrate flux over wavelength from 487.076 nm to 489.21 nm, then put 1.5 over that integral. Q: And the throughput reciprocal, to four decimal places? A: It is 0.0122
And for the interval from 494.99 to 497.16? 0.0115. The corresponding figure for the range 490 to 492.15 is 0.0118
